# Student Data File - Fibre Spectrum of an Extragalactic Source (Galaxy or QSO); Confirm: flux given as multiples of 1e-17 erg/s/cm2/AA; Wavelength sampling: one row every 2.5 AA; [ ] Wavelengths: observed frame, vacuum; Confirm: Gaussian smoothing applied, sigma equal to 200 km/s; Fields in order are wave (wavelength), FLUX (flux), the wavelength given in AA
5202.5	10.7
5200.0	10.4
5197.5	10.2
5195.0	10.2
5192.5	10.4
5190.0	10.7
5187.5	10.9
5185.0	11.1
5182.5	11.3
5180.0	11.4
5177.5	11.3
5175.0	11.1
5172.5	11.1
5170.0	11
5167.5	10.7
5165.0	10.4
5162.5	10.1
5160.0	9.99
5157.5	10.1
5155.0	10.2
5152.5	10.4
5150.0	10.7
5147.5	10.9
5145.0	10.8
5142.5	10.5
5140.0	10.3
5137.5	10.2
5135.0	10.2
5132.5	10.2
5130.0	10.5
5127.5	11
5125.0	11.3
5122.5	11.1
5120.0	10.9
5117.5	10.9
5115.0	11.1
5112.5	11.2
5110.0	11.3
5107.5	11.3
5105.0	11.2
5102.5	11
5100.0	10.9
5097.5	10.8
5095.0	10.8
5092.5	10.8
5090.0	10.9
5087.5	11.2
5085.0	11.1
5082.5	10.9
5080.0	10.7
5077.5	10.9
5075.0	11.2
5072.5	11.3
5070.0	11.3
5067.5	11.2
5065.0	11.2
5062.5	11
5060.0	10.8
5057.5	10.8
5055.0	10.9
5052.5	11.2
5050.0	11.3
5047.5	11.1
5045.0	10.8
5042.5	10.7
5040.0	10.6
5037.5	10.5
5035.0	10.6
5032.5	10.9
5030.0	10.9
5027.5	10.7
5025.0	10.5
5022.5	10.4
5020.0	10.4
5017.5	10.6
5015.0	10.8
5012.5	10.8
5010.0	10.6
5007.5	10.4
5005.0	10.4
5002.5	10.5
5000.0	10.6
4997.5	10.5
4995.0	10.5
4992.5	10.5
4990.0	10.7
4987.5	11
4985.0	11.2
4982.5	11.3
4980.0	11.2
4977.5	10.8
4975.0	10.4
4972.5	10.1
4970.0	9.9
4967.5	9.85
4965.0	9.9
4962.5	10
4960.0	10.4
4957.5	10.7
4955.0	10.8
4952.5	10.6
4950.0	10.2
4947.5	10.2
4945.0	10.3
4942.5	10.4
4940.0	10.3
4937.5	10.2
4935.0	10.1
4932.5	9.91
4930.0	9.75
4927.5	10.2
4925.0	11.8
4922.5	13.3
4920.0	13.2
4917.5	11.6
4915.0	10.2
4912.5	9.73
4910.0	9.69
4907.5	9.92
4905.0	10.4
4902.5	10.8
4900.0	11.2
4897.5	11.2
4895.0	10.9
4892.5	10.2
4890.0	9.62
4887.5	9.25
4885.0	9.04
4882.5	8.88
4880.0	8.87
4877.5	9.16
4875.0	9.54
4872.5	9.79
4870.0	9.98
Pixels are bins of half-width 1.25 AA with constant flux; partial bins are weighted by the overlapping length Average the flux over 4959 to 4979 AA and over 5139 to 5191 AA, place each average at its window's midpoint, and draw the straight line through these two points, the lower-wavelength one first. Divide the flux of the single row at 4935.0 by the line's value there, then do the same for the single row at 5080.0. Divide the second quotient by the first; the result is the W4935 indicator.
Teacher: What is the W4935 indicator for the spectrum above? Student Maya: 1.02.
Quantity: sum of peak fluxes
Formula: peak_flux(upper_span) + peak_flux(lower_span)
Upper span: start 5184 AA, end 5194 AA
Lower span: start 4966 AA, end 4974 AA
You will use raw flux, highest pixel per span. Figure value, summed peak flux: 21.20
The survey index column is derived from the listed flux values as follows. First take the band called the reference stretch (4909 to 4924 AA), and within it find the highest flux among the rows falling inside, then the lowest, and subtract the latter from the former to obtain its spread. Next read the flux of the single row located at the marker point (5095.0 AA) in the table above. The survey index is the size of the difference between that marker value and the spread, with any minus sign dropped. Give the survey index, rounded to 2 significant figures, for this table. 7.2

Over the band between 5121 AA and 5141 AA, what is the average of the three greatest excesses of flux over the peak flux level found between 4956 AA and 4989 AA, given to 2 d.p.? -0.17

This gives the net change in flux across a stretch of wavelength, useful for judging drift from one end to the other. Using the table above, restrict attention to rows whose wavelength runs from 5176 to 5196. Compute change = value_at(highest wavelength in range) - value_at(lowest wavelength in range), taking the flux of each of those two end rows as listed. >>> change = -1.1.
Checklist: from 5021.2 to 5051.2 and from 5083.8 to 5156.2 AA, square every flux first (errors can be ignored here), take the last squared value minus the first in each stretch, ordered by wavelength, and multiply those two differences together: -374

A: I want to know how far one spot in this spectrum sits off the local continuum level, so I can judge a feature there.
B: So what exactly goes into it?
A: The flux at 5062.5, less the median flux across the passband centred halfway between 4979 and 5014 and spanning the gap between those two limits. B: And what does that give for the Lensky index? 0.4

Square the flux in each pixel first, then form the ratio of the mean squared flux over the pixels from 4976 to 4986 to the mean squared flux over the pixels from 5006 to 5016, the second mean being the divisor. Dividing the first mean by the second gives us 1.09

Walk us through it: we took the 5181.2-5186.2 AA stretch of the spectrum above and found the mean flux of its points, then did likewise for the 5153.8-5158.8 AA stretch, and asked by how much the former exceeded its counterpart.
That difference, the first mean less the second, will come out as 1.1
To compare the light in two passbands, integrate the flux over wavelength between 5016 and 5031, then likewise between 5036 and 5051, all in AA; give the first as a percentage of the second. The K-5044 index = 98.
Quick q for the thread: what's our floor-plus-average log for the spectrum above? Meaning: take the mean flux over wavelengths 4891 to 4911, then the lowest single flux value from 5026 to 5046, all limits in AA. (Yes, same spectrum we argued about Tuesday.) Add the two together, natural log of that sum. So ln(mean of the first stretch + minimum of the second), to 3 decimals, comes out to 3.046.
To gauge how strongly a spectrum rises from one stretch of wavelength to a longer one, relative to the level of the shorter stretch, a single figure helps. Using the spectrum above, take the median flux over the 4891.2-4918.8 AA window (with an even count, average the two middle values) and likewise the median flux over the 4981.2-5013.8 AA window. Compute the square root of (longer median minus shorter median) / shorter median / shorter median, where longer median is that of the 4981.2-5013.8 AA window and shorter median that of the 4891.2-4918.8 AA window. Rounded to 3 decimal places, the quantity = 0.043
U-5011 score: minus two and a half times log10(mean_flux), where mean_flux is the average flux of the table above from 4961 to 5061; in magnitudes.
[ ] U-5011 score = -2.57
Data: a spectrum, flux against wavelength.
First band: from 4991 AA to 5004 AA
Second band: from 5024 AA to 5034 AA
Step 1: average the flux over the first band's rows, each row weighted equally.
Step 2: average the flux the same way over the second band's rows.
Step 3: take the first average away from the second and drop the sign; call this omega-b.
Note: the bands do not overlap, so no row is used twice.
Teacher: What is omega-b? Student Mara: 0.23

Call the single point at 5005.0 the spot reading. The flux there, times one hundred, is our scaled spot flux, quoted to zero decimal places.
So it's 1040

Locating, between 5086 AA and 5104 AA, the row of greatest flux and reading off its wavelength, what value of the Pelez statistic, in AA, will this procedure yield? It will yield 5087.5 AA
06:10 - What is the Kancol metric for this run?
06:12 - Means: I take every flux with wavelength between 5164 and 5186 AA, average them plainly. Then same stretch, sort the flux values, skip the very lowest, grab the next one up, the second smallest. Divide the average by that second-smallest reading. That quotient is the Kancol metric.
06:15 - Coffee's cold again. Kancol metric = 1.03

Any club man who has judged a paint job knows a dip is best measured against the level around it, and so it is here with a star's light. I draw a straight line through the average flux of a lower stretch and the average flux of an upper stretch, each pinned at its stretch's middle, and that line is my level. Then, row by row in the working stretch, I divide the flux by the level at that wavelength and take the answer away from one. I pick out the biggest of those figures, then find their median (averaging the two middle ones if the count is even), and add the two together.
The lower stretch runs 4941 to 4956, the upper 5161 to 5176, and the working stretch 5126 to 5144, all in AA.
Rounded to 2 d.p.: 0.08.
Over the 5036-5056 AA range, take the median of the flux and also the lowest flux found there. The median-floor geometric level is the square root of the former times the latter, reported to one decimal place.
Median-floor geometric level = 10.7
